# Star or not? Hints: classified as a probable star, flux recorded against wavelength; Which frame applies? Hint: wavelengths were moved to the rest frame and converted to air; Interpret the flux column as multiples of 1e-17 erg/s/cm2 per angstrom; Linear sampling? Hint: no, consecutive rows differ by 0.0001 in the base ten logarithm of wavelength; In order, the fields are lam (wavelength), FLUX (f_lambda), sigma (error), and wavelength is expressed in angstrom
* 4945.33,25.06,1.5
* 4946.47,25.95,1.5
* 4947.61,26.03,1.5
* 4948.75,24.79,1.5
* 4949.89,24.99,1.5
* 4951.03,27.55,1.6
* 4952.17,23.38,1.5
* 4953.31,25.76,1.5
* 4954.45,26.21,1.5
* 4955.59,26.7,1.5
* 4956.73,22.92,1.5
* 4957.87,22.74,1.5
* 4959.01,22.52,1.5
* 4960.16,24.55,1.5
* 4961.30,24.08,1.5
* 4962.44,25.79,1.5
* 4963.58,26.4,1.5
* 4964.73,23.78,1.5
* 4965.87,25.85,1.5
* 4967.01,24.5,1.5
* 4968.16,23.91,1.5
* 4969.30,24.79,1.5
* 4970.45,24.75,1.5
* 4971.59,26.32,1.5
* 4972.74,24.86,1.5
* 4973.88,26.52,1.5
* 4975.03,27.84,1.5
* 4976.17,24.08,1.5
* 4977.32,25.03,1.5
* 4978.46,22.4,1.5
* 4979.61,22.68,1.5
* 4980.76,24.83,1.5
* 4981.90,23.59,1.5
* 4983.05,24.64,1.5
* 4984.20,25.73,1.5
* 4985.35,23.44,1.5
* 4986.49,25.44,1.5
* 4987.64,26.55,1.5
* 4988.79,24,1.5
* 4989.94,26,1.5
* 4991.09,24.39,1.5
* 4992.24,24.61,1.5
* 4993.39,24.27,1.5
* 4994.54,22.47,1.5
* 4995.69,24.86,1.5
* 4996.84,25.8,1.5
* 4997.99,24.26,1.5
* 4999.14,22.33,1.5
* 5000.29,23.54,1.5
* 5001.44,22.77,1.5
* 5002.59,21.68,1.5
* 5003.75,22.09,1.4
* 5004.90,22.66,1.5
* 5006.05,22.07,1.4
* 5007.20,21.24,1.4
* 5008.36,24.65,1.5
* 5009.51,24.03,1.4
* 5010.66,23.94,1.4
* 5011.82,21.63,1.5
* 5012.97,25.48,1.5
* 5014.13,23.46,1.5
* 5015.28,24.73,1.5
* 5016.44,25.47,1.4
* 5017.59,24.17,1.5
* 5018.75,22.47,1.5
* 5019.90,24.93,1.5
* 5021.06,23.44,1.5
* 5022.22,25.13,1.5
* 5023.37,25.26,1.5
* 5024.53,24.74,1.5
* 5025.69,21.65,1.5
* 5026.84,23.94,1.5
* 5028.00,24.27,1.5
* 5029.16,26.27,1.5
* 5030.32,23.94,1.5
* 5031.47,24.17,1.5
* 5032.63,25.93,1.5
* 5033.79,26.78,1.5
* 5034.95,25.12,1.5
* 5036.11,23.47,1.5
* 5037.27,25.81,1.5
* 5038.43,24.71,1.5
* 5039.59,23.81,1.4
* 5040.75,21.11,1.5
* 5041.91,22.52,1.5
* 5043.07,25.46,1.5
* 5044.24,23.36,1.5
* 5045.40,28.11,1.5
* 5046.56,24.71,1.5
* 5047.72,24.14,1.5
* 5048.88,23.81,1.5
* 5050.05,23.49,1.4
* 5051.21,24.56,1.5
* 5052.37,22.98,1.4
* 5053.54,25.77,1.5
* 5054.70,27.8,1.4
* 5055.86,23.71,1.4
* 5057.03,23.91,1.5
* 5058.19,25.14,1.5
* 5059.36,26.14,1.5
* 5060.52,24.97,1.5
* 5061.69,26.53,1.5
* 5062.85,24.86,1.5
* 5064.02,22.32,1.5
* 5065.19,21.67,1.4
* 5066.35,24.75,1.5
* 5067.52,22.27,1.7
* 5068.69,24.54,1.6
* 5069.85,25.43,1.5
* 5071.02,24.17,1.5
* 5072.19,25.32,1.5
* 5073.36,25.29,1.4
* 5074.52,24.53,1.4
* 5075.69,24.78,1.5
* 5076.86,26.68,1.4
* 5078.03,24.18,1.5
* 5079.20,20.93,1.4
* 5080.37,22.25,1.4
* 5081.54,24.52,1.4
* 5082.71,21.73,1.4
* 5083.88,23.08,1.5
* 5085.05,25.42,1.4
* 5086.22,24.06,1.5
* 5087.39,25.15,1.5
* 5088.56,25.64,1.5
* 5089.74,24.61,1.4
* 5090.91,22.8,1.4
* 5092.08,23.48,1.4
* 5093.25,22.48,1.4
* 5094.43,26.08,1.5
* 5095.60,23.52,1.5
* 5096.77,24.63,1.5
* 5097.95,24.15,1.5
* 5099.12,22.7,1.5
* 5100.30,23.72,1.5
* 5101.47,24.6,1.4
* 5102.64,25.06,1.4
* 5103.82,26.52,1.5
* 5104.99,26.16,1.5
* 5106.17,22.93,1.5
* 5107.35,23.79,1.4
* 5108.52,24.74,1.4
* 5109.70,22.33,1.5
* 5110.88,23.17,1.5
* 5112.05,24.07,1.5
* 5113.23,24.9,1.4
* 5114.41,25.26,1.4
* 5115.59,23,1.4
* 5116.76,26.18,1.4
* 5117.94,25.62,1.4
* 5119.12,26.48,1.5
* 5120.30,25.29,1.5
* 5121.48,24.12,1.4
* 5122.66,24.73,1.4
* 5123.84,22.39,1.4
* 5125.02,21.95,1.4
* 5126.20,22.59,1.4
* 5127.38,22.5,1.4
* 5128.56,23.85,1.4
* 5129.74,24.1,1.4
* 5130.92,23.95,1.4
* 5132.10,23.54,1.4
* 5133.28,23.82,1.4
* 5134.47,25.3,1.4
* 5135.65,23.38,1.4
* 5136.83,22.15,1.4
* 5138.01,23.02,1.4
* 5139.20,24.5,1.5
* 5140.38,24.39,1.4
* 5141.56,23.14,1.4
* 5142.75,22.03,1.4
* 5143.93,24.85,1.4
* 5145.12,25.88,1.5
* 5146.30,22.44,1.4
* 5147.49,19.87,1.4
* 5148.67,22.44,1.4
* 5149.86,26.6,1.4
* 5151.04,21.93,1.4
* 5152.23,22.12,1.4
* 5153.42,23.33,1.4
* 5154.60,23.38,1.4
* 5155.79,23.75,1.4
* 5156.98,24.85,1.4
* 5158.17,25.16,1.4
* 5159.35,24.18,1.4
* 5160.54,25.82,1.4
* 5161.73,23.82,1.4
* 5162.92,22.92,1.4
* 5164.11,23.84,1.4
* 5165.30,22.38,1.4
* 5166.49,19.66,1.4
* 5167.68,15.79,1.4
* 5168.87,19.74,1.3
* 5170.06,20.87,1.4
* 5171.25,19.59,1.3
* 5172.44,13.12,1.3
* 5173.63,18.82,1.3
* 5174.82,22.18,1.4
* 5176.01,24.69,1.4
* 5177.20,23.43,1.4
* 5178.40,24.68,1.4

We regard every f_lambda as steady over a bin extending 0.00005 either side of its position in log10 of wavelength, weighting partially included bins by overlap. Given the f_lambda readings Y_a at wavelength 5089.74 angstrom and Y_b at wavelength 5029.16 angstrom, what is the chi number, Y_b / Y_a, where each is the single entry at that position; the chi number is 1.07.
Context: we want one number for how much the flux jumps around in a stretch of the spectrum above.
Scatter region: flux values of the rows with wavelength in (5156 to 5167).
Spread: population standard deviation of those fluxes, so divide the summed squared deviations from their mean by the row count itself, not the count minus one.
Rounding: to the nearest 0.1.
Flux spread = 1.7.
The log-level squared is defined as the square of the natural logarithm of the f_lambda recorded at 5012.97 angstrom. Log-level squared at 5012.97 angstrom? 10.5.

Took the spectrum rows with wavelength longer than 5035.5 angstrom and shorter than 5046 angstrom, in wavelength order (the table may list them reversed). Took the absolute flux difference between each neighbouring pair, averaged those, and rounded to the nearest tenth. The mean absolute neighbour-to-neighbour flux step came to 2.3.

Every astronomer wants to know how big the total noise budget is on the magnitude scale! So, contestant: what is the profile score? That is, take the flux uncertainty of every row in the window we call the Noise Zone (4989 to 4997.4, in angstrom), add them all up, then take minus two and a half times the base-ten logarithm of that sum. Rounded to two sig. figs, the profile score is -2.6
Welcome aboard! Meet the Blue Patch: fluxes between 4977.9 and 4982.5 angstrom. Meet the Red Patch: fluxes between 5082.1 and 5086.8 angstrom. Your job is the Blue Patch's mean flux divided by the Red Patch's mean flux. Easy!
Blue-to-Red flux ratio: 0.99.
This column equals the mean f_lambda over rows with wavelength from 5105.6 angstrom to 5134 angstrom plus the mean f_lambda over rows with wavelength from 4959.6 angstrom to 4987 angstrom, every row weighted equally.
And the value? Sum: 48.80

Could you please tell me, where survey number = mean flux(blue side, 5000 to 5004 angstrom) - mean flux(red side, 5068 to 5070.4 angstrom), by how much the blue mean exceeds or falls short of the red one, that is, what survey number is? -2.5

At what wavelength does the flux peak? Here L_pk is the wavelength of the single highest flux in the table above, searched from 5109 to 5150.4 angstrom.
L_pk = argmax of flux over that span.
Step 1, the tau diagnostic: 5149.86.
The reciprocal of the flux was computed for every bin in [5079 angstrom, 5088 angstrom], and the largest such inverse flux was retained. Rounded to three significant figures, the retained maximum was 0.0478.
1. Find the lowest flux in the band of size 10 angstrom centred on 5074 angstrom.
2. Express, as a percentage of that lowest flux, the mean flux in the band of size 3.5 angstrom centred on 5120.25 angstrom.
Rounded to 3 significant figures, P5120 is 105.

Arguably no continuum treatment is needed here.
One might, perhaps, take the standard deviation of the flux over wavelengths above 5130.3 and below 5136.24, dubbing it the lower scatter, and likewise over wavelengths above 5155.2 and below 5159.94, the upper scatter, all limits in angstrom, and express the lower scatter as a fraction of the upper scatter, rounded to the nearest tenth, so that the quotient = 1.2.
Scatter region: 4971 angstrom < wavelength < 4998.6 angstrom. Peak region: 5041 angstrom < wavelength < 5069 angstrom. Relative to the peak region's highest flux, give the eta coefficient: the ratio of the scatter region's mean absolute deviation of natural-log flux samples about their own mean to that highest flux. 0.0015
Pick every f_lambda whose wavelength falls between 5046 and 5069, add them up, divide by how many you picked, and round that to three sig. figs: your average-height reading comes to 24.4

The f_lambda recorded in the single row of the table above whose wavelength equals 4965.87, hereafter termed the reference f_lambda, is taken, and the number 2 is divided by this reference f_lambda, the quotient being 0.077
